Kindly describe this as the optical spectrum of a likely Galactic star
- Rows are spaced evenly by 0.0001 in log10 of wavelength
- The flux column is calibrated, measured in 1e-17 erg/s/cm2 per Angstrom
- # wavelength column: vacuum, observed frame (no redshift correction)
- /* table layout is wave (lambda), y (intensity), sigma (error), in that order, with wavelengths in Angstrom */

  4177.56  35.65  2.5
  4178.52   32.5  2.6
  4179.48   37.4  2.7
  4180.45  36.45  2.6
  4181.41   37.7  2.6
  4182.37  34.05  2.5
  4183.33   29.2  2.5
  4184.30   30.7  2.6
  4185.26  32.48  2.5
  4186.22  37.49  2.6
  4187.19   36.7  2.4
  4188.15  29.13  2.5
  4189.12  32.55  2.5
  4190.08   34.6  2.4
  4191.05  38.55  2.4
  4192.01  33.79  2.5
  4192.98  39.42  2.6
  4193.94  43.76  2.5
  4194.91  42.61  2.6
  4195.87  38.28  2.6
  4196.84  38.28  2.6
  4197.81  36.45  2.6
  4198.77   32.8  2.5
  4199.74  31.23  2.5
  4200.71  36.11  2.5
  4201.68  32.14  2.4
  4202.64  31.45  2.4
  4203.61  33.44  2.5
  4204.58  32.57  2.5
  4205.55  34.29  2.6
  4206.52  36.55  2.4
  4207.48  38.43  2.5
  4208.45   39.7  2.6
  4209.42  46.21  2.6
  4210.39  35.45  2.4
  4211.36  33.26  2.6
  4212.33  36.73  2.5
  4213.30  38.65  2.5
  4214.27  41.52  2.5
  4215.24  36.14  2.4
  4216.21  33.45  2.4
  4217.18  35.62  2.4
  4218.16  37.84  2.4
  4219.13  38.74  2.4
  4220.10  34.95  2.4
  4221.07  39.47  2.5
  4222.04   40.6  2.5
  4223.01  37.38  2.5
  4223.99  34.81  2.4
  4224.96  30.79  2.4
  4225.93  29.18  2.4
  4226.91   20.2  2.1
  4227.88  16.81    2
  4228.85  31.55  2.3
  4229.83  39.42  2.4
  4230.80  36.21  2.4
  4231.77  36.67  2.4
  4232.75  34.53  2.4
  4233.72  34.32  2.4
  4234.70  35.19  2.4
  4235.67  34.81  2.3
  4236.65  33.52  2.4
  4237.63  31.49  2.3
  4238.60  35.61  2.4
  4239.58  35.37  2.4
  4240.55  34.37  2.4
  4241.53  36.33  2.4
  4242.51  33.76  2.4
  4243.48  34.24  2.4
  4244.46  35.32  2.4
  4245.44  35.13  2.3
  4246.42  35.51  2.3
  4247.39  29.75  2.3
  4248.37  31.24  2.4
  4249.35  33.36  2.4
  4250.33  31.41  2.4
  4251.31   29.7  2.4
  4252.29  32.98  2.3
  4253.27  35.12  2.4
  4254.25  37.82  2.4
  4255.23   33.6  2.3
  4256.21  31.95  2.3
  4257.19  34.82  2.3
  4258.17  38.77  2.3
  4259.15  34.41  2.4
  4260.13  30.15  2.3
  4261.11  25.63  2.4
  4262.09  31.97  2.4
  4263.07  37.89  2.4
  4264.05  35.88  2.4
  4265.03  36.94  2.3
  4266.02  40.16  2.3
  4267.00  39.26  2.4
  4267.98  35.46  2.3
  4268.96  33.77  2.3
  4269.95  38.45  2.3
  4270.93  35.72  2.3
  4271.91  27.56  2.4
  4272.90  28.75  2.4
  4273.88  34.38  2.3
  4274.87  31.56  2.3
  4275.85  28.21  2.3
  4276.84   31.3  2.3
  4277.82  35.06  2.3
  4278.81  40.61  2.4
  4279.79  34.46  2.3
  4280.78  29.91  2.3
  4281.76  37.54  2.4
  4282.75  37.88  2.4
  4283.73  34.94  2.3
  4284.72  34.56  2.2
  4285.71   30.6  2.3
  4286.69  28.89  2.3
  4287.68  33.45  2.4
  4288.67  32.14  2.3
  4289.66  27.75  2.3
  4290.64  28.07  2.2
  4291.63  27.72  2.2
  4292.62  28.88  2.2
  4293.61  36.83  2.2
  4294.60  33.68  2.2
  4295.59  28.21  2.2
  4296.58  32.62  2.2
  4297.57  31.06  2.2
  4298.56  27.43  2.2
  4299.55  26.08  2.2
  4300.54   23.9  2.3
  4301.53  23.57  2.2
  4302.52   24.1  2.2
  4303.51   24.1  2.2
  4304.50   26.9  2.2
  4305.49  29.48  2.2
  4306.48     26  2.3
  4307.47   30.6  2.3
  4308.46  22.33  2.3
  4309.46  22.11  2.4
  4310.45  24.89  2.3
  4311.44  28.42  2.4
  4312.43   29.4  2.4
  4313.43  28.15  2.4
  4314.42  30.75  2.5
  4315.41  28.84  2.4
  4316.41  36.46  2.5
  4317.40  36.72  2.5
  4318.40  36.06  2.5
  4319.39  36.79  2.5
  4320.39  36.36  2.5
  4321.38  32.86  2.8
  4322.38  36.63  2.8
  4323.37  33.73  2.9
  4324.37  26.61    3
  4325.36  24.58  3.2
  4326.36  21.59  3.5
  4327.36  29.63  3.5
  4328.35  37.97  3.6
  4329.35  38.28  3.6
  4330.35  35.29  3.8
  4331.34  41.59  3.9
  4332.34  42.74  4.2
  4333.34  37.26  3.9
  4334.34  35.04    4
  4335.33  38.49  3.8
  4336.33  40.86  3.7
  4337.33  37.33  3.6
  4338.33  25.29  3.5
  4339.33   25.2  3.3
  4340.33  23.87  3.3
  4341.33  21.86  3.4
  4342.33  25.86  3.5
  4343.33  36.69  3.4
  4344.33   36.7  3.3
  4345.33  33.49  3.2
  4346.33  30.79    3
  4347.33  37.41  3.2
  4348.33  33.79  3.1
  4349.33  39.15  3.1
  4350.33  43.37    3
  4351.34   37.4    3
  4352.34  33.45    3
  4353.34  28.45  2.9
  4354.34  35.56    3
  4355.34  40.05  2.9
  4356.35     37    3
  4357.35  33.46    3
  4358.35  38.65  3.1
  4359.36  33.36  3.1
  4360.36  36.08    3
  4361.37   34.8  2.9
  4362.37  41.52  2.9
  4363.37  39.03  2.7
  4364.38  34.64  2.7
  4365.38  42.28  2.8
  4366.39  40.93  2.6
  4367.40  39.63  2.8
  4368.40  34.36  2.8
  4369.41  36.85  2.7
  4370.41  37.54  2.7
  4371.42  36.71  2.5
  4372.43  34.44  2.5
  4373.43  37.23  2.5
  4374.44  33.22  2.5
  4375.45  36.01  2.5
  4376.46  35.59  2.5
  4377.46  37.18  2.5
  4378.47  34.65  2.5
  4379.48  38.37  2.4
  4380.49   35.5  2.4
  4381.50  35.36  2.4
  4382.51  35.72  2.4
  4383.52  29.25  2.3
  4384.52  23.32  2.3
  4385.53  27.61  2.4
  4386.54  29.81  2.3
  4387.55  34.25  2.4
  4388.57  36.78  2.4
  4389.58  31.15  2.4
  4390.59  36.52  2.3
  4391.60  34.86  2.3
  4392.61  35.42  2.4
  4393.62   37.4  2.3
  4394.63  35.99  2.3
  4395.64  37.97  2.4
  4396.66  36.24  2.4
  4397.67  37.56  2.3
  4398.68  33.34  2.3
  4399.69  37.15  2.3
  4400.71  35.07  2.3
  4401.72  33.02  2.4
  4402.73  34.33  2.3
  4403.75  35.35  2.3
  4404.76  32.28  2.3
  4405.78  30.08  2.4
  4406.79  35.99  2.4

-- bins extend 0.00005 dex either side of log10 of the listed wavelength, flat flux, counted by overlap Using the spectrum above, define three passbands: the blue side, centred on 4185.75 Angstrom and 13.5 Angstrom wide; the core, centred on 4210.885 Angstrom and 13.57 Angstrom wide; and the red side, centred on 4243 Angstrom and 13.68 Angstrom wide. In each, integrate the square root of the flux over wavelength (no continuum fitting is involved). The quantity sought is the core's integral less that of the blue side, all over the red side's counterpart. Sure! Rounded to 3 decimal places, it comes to 0.044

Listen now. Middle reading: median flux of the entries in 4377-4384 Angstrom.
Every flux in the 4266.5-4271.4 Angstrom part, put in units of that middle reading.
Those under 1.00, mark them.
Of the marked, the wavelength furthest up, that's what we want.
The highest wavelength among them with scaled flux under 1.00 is 4268.96 Angstrom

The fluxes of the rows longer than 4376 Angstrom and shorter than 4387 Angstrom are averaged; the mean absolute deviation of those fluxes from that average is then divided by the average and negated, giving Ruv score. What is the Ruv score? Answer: -0.120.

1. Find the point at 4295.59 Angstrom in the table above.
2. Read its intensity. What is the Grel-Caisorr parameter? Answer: 28.21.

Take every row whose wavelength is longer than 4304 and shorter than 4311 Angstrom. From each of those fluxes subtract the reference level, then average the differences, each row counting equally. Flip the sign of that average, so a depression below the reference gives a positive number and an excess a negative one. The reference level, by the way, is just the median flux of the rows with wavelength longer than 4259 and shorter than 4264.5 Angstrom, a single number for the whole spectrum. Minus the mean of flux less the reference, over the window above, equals 7.1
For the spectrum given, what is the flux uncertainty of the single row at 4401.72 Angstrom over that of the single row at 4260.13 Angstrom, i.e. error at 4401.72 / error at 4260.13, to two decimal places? 1.04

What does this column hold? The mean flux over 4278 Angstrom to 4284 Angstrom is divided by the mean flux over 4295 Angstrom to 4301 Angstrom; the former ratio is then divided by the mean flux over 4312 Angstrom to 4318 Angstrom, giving 0.040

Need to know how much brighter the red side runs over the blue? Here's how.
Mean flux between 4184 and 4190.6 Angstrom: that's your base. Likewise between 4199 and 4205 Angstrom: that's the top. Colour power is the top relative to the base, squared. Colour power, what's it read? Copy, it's 1.0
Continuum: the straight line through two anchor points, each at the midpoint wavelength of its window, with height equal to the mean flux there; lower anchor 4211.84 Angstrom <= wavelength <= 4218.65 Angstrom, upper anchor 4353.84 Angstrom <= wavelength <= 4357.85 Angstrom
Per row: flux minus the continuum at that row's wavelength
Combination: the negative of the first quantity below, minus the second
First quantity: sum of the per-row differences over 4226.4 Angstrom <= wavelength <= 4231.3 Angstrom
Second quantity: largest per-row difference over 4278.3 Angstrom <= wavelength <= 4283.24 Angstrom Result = 37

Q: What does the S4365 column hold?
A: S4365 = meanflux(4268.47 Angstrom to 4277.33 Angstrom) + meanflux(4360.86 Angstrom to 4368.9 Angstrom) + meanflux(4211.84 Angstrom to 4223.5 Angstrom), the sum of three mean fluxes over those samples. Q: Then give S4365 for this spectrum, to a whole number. 108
